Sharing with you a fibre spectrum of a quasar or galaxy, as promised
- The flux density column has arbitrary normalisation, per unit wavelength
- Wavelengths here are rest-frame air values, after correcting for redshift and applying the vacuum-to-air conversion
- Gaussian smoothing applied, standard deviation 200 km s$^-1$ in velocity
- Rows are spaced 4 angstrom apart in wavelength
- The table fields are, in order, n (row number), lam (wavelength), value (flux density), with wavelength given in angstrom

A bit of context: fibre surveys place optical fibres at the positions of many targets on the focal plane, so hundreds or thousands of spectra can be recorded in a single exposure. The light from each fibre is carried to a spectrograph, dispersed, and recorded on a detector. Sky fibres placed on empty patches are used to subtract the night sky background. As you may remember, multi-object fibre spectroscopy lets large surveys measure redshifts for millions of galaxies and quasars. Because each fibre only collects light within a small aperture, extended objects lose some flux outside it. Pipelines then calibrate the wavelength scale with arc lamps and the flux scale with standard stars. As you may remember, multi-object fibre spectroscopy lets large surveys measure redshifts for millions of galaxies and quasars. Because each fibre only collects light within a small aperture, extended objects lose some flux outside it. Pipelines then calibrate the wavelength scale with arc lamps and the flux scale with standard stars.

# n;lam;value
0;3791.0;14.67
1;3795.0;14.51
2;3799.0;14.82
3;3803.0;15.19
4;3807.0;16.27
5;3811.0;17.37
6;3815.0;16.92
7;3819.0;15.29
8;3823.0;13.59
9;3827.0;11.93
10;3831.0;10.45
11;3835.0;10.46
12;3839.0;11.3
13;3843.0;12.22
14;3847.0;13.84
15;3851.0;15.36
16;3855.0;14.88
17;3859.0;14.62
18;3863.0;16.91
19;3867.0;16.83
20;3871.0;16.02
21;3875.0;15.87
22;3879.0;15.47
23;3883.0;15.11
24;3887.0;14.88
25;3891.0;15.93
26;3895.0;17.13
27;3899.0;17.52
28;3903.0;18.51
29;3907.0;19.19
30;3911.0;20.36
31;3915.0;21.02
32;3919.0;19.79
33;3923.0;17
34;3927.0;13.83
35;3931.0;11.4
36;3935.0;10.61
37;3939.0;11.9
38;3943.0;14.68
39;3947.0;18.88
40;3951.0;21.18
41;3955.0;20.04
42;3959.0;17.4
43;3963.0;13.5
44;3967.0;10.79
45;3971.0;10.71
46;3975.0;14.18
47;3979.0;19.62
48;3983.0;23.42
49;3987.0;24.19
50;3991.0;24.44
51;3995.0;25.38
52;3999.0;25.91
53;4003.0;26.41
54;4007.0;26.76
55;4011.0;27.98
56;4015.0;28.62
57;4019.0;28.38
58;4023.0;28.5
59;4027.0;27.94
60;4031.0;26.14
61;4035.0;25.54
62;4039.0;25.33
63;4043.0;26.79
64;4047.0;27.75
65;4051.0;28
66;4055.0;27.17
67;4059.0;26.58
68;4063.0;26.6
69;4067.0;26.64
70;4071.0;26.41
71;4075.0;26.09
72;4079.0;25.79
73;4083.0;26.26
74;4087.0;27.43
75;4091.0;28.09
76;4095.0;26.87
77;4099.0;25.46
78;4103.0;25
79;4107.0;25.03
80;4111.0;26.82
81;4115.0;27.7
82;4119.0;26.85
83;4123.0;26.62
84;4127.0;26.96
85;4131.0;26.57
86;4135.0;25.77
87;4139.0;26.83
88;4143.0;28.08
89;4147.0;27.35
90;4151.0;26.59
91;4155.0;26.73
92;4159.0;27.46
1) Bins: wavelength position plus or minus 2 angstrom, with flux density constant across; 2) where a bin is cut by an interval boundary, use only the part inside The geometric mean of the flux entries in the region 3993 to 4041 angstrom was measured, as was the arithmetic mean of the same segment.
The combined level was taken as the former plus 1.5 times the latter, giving 67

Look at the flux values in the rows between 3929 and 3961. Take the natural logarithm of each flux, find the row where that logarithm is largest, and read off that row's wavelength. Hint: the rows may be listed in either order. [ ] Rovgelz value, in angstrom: 3951.0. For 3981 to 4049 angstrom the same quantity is 4015.0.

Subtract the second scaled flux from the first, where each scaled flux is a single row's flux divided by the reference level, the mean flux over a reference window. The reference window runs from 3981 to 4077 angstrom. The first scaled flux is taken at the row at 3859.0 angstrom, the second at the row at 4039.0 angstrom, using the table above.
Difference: -0.4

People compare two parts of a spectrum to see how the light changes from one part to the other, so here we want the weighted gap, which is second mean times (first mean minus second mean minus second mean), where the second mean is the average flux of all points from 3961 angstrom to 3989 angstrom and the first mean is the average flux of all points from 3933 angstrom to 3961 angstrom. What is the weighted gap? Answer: -281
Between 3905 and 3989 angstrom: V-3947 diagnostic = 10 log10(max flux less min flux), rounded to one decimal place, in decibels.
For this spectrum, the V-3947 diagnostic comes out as 11.3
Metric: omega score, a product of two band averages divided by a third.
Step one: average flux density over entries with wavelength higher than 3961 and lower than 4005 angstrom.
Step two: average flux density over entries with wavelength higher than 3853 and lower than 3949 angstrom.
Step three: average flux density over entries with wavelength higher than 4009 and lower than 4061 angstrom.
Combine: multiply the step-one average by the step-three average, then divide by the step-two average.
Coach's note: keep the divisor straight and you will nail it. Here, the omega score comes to 33.5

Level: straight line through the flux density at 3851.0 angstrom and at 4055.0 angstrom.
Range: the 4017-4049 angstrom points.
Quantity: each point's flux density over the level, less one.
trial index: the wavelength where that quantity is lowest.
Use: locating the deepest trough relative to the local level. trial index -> 4039.0 angstrom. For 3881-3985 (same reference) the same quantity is 3971.0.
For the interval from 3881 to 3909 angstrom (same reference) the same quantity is 3887.0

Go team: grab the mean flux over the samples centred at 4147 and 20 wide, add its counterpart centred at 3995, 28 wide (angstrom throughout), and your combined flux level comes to 52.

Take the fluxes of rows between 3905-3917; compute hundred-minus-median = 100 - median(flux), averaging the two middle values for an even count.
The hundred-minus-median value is 80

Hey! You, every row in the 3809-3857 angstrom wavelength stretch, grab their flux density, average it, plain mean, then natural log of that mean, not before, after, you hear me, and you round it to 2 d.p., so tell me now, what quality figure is 2.61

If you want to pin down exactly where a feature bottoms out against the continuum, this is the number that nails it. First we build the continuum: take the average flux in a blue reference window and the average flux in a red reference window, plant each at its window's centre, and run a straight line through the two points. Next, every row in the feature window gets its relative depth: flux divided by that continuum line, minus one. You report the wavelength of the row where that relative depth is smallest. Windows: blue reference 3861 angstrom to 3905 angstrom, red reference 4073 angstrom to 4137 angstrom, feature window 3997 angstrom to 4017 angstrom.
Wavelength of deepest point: 3999.0 angstrom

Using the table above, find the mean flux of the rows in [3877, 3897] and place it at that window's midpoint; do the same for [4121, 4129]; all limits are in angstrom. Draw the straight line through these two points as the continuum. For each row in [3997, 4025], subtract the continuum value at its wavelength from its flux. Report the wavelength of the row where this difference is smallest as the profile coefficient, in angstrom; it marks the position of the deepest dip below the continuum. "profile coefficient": 3999.0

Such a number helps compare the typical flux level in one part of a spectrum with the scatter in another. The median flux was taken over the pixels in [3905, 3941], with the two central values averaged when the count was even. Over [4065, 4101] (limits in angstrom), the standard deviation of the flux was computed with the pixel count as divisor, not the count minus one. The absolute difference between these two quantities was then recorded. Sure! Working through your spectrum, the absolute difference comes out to 16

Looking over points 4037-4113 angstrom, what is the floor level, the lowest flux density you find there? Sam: 25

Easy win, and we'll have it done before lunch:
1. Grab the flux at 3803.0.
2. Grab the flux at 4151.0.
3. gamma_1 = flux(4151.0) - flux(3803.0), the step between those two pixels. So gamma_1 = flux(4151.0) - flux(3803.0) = 11.4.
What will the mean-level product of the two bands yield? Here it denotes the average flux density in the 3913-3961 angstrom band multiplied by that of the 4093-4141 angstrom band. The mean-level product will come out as 435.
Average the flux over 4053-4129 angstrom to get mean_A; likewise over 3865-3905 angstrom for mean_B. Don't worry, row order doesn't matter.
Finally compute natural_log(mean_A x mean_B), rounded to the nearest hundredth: 6.07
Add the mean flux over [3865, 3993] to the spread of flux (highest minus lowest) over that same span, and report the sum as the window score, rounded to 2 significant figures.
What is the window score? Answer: 31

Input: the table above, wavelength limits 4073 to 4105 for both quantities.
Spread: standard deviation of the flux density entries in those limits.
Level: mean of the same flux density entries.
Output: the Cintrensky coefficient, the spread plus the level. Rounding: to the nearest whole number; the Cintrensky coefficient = 27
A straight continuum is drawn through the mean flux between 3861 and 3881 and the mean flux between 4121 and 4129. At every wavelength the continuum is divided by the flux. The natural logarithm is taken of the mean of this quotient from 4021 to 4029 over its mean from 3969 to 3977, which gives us -0.74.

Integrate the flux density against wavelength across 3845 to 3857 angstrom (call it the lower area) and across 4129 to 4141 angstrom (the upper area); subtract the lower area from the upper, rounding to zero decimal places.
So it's 140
